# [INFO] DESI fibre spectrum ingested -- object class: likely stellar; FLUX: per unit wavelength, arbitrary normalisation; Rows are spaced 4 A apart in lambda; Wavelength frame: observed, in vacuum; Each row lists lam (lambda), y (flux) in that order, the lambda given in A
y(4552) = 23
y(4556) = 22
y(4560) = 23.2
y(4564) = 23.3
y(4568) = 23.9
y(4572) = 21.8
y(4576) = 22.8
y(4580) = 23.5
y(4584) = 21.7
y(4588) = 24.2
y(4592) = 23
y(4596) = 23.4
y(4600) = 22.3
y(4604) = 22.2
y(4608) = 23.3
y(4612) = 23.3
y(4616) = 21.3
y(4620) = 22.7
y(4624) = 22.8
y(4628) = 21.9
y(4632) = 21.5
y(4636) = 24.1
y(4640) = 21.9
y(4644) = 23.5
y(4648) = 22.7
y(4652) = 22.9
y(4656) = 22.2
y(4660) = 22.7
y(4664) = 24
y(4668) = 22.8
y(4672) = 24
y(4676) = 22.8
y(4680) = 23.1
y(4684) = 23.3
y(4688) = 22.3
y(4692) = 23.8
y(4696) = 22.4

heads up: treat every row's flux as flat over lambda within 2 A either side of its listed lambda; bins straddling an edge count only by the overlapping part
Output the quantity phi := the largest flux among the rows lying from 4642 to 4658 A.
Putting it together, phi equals 23.5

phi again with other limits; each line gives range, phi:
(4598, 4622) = 23.3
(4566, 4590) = 24.2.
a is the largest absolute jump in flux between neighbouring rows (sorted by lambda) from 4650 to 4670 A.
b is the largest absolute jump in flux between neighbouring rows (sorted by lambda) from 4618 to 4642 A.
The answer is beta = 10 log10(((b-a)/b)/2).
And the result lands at -6.0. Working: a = 1.30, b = 2.60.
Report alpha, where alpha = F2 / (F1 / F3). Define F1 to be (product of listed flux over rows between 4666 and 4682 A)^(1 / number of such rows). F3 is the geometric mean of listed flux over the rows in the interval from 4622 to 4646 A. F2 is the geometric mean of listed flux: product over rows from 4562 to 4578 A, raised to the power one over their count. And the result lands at 22.4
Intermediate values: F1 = 23.2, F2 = 22.9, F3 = 22.6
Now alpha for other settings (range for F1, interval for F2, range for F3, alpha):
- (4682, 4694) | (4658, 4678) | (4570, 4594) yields 22.9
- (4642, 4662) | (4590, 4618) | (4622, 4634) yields 21.9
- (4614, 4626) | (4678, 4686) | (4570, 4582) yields 23.7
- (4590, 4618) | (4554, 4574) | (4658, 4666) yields 23.5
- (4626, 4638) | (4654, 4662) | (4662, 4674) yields 23.6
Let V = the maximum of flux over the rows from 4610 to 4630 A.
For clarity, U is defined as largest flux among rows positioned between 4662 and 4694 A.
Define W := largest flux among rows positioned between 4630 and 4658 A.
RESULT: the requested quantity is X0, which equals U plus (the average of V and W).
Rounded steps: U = 24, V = 23.3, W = 24.1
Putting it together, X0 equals 47.70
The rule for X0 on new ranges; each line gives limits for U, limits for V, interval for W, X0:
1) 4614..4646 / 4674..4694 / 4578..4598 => 48.10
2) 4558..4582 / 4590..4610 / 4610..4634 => 47.25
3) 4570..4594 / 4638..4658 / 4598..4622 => 47.60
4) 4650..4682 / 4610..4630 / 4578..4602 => 47.75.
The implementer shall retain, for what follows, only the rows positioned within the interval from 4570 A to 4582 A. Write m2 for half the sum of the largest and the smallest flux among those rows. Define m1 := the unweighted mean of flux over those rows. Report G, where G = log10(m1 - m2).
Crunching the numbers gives -1.30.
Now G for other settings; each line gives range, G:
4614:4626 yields -0.66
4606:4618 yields -0.48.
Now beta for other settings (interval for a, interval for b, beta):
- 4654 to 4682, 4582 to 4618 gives -6.2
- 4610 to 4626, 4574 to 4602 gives -10.0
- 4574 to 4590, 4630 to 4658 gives -17.2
